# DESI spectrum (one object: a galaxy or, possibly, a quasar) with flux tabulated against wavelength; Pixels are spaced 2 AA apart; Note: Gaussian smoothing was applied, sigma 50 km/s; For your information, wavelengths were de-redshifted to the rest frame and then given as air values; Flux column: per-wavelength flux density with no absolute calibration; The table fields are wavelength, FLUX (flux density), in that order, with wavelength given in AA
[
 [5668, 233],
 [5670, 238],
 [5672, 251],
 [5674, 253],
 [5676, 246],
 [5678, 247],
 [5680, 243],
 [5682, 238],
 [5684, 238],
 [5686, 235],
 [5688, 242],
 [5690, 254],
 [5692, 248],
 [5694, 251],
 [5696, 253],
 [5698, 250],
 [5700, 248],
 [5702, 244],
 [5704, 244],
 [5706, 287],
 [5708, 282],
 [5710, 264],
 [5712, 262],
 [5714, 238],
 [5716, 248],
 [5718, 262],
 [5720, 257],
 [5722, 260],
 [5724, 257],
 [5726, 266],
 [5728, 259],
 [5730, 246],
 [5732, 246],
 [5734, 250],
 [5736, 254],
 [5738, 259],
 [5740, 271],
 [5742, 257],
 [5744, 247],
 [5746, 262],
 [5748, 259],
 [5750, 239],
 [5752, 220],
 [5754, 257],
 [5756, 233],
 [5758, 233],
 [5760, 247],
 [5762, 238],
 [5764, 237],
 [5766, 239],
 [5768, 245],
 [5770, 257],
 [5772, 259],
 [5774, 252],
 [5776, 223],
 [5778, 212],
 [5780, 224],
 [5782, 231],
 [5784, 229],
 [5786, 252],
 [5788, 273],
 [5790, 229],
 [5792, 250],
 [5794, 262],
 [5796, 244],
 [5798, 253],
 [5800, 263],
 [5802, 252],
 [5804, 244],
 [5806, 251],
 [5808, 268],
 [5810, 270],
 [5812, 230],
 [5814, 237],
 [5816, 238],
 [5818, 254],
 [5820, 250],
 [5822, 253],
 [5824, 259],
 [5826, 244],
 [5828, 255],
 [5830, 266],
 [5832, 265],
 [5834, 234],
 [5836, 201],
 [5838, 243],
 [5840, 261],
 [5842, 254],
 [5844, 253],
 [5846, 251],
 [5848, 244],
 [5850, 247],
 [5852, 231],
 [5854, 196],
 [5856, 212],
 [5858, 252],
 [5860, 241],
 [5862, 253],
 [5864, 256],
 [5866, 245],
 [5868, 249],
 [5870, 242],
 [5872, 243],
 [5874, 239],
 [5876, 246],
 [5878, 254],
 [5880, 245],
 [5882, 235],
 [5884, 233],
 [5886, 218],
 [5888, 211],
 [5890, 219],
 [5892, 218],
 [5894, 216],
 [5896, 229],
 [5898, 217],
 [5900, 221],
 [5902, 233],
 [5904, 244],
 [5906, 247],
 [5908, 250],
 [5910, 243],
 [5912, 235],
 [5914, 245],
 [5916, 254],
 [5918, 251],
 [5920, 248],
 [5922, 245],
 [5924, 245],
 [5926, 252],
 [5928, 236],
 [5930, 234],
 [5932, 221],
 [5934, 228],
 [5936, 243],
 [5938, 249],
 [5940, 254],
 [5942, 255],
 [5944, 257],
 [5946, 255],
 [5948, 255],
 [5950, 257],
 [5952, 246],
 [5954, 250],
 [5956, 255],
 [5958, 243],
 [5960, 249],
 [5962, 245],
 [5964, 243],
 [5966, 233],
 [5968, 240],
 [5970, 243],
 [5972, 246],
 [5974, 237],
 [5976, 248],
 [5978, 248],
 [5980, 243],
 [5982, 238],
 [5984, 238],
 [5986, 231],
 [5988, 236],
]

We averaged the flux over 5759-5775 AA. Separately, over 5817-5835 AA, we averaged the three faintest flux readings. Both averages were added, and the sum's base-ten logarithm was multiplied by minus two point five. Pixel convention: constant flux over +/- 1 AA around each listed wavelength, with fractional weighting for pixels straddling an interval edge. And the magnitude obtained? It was -6.72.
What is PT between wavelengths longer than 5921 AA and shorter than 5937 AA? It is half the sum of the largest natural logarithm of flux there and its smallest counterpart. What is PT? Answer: 5.46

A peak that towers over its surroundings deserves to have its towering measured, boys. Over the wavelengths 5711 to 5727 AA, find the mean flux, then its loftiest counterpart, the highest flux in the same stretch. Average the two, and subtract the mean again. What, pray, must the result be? 5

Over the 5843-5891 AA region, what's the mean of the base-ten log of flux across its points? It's 2.38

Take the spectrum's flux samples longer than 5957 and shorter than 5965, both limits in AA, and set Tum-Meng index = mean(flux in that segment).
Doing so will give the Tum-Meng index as 245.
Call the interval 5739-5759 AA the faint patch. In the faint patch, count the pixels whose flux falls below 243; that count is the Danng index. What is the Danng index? 4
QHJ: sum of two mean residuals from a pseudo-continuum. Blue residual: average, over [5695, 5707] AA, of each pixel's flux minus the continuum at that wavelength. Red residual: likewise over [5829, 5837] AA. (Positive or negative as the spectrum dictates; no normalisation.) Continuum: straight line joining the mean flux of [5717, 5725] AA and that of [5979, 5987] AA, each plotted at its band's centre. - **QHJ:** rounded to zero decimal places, -15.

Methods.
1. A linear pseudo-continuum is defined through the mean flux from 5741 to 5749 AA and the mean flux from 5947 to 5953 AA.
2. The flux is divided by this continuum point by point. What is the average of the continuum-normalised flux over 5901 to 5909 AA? 0.96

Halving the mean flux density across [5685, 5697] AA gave 124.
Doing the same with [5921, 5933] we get 119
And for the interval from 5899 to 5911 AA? 120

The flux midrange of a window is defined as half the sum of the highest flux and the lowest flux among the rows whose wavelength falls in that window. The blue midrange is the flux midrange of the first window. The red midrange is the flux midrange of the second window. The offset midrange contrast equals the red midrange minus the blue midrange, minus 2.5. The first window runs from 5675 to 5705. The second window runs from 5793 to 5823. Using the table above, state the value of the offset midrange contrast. 3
